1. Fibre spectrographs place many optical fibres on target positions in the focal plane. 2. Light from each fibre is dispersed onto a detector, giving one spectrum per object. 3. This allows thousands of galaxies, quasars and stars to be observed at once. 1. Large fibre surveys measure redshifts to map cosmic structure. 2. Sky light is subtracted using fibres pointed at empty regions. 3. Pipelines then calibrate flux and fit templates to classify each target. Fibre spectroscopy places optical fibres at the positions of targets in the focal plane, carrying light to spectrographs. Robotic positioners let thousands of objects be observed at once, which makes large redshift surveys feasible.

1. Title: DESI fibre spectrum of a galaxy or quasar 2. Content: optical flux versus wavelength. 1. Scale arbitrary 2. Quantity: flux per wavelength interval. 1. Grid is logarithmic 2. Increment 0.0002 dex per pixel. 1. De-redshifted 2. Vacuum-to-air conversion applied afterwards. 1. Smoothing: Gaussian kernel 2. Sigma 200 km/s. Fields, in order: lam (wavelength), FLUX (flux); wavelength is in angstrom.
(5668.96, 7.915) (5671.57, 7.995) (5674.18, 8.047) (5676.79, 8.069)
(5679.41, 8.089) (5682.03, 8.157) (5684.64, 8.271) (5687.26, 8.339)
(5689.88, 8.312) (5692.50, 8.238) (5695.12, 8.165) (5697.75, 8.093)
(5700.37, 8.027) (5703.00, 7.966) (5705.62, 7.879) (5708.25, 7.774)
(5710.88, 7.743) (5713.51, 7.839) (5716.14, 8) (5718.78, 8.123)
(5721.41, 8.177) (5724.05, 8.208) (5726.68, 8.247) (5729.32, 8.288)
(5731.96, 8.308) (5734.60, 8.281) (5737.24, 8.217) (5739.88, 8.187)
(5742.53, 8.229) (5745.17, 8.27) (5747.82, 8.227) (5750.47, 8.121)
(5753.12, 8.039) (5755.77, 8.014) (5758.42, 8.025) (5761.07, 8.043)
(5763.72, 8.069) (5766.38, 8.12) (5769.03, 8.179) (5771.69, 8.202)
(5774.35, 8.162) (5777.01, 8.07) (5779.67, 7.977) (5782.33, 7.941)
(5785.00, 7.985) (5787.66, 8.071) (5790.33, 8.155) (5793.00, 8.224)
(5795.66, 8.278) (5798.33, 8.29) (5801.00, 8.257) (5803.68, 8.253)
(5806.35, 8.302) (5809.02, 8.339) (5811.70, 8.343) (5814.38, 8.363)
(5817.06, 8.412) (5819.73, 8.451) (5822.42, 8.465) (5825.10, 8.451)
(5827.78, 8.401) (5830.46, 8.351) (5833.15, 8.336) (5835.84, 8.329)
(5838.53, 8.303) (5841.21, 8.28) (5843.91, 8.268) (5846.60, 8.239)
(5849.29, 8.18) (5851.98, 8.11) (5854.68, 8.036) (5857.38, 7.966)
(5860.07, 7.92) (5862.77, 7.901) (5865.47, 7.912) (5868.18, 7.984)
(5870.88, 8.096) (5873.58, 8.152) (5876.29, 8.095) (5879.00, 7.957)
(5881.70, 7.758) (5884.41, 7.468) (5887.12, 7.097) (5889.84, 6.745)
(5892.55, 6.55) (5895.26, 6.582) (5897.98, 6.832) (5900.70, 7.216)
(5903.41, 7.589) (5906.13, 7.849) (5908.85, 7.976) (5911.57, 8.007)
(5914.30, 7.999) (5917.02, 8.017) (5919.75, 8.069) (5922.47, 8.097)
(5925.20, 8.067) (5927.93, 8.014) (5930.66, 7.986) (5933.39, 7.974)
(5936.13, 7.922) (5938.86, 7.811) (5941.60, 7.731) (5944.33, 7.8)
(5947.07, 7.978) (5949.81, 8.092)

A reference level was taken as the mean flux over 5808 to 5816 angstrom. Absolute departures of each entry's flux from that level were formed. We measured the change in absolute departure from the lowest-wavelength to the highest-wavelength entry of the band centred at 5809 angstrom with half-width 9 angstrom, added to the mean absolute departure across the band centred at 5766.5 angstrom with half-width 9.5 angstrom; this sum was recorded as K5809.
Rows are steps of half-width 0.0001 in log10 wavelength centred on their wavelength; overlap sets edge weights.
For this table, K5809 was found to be 0.2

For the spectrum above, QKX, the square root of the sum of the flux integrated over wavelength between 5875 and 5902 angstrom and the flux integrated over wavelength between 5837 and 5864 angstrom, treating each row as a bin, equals 20.4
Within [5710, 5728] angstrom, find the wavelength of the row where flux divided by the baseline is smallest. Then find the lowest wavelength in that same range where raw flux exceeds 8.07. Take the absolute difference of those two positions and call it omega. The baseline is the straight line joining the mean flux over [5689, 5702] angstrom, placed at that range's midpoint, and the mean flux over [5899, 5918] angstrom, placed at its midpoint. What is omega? 7.9 angstrom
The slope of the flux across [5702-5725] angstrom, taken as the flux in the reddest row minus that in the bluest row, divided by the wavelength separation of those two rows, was 0.011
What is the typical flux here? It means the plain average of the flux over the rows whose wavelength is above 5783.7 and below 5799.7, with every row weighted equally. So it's 8.17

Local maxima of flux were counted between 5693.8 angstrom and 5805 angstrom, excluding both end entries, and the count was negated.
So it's -4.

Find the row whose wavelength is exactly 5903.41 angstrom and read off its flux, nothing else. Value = 7.589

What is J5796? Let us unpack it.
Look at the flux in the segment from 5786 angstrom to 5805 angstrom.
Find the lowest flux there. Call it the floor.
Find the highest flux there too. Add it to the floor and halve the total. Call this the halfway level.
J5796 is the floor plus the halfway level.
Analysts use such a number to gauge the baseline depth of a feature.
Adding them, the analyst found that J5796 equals 16.3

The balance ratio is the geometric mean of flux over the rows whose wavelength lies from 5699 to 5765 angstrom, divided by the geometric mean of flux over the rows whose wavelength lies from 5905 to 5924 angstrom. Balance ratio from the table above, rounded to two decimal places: 1.01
